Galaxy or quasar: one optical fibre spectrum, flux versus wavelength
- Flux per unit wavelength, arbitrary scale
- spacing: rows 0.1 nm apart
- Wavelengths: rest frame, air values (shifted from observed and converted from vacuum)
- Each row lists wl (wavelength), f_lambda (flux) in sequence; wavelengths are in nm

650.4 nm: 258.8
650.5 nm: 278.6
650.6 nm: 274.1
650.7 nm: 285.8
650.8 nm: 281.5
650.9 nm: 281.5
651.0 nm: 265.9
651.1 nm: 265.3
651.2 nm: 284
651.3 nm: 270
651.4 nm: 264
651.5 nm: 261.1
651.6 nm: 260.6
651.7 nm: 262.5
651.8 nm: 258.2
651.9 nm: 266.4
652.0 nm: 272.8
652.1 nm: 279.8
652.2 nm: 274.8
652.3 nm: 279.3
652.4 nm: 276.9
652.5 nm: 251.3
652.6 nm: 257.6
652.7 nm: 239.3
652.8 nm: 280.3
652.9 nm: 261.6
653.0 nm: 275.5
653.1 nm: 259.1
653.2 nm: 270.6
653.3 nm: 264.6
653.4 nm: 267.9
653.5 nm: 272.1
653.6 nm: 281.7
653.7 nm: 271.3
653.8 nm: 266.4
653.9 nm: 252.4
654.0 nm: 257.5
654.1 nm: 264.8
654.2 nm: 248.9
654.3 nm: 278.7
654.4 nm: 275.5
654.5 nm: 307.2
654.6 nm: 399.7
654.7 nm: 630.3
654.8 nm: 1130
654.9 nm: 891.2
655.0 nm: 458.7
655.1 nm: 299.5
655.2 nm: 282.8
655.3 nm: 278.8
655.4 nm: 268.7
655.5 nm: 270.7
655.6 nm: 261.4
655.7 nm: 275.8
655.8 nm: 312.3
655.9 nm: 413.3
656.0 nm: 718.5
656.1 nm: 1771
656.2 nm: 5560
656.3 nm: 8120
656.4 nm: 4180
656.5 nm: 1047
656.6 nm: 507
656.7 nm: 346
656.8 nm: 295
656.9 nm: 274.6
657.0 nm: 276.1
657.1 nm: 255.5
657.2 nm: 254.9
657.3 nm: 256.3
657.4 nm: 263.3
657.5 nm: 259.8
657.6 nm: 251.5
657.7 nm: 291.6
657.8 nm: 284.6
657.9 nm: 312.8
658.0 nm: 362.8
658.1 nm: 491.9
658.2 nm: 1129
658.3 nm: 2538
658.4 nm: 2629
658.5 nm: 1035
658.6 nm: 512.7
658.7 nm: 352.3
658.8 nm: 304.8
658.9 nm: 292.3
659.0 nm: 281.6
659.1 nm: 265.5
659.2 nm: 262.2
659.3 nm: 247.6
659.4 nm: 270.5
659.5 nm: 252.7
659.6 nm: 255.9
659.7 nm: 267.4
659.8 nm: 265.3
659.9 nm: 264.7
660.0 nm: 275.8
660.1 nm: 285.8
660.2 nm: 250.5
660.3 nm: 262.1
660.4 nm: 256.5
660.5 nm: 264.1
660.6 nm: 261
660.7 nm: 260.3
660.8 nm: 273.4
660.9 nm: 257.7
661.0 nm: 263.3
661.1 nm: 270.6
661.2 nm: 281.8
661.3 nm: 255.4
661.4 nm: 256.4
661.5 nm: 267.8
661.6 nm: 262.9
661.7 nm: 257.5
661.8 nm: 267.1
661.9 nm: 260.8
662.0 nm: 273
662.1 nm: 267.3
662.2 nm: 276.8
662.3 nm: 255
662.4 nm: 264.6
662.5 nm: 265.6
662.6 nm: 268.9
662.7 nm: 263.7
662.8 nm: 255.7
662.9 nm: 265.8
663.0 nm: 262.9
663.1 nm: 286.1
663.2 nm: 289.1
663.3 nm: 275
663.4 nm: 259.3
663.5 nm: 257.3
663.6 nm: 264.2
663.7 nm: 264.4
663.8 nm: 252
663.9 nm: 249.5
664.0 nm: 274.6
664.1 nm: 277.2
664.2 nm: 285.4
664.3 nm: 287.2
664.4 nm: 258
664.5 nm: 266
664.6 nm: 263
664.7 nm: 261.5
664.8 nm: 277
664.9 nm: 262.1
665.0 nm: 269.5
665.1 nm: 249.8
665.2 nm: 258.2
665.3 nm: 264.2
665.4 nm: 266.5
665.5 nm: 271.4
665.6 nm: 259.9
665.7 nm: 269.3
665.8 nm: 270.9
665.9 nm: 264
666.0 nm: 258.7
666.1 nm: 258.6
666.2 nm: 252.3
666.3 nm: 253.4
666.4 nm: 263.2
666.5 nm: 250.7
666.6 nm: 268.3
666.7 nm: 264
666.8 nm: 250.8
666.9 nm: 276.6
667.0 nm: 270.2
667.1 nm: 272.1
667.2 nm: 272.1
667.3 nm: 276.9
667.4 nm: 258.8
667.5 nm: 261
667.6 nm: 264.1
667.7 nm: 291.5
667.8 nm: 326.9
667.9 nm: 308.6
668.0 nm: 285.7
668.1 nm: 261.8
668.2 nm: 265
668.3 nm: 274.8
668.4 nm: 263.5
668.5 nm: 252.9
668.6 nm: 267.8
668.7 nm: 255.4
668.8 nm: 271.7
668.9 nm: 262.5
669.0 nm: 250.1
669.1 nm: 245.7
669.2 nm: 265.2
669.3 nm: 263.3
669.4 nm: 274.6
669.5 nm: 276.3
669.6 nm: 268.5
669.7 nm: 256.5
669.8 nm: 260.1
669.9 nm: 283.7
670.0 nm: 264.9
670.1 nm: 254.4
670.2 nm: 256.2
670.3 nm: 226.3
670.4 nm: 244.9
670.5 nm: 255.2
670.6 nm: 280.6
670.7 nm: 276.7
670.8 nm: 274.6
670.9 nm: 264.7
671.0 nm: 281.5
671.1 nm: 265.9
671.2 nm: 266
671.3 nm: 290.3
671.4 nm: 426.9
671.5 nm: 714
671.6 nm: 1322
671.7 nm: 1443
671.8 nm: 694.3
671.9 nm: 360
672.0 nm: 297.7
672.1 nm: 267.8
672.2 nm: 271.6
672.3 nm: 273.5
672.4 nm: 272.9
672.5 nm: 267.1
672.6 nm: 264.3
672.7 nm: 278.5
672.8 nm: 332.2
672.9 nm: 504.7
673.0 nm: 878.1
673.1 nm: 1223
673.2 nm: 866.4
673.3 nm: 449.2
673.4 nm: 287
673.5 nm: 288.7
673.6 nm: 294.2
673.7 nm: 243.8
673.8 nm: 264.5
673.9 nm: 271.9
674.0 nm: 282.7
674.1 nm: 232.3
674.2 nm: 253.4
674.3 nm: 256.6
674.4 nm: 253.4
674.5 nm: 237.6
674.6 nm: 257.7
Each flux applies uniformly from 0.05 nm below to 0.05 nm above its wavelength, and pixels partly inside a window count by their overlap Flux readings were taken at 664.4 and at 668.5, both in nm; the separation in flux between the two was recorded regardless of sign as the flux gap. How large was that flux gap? 5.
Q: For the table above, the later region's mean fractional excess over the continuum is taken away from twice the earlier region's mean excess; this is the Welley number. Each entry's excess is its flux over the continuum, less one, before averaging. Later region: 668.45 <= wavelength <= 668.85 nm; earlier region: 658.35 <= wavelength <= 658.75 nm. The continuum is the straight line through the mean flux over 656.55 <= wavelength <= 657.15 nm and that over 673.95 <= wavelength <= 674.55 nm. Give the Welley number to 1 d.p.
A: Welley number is 5.2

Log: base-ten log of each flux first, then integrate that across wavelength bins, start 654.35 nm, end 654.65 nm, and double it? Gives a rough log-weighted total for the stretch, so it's 1.51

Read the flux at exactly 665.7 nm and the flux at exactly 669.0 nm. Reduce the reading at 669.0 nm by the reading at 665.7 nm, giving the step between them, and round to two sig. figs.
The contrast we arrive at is -19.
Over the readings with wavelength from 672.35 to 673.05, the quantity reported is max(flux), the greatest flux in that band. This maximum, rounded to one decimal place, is 878.1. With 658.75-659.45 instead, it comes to 304.8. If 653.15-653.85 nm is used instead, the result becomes 281.7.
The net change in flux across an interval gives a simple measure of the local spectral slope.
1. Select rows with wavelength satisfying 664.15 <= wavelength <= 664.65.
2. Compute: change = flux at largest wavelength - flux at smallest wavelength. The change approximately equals -22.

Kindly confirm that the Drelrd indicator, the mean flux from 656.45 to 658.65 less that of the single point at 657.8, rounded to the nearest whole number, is 346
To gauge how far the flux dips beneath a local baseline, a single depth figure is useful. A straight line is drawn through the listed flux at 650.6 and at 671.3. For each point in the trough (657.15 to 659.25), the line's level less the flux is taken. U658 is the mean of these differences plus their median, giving -333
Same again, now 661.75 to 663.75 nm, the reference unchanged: 35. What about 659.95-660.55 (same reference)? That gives 35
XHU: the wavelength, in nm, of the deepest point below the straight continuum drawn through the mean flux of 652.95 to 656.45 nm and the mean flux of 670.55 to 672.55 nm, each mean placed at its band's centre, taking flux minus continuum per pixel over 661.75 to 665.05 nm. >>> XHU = 661.9 nm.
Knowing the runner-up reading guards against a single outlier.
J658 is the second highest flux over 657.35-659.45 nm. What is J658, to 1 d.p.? 2538.0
